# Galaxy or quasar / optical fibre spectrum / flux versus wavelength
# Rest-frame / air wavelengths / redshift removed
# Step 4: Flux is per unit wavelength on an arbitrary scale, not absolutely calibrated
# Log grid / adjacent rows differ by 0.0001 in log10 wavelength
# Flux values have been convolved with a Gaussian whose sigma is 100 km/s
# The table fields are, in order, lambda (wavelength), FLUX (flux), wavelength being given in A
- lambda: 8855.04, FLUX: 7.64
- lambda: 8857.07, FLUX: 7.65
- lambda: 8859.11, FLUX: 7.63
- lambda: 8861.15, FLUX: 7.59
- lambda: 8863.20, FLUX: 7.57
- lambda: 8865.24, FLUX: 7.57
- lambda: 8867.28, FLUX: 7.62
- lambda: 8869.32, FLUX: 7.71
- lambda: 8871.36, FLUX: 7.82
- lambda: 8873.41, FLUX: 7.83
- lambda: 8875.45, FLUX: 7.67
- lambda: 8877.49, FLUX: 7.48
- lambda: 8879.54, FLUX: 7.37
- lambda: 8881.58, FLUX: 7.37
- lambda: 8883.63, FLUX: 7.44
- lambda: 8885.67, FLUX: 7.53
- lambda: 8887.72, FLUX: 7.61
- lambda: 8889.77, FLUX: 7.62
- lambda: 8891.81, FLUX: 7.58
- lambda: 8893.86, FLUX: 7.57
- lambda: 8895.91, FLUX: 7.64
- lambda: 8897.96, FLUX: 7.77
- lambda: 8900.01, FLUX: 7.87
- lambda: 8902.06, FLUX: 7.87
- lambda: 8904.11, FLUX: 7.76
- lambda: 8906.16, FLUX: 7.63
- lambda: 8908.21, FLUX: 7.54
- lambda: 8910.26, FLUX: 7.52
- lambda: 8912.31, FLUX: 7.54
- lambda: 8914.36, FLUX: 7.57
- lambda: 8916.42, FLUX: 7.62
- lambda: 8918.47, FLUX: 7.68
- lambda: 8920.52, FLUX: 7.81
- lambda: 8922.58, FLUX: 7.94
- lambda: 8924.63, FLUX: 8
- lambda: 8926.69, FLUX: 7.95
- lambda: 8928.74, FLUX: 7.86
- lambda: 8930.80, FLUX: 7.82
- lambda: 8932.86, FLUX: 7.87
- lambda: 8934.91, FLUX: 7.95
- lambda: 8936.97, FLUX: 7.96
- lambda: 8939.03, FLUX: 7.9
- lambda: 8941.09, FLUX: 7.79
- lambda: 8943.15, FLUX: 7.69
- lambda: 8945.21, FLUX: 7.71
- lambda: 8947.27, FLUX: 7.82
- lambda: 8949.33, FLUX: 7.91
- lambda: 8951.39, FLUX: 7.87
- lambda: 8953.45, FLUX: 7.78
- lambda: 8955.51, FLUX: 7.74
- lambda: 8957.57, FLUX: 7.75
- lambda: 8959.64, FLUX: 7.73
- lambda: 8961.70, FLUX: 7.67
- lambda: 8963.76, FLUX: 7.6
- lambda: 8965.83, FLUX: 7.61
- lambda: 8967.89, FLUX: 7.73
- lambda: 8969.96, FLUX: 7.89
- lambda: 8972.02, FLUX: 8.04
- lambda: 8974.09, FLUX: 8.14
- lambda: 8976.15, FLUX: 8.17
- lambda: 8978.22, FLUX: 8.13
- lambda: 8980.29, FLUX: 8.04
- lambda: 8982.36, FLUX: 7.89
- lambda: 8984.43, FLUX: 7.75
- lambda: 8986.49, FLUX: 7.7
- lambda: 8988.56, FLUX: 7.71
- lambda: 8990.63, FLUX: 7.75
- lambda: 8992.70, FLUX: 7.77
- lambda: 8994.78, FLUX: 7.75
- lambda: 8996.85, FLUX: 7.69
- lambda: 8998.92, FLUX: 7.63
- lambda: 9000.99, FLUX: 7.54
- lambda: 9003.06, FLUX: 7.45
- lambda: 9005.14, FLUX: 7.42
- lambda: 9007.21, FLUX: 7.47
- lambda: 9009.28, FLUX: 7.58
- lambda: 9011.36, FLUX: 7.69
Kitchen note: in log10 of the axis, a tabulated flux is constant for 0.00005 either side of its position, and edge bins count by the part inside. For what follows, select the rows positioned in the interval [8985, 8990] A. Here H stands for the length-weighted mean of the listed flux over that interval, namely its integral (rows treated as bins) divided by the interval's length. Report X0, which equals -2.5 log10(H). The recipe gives -2.22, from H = 7.726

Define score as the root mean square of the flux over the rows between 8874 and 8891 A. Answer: 7.51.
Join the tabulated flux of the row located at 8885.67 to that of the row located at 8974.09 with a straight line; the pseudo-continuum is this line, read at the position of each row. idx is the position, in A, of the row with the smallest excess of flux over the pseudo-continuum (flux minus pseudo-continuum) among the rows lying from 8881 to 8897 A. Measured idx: 8881.58 A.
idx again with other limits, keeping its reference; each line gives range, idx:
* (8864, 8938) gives 8910.26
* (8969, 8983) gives 8982.36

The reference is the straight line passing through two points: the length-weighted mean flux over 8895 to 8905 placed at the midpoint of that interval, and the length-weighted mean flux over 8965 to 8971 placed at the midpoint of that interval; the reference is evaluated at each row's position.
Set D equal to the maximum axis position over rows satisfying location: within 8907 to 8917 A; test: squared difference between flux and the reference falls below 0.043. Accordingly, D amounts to 8916.42 A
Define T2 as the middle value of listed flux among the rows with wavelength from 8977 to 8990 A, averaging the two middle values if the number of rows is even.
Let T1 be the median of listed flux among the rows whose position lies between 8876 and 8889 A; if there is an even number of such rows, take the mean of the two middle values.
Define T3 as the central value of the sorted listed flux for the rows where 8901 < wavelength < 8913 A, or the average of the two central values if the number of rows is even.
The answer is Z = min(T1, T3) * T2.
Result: 58.3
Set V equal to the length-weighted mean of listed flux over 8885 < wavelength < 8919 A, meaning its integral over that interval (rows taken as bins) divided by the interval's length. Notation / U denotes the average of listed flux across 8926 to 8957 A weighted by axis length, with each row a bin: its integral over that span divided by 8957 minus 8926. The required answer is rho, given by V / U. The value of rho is 0.97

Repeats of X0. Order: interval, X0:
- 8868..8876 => -2.22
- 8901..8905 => -2.23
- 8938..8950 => -2.23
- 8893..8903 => -2.22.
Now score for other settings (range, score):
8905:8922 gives 7.61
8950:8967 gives 7.72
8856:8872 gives 7.65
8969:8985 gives 8.01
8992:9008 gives 7.59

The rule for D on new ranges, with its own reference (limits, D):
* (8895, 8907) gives 8906.16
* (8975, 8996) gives 8994.78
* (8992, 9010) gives 9009.28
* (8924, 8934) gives 8932.86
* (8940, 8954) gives 8953.45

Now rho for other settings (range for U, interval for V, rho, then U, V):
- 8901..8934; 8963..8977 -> 1.02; 7.75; 7.89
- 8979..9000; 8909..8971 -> 1.00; 7.77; 7.78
